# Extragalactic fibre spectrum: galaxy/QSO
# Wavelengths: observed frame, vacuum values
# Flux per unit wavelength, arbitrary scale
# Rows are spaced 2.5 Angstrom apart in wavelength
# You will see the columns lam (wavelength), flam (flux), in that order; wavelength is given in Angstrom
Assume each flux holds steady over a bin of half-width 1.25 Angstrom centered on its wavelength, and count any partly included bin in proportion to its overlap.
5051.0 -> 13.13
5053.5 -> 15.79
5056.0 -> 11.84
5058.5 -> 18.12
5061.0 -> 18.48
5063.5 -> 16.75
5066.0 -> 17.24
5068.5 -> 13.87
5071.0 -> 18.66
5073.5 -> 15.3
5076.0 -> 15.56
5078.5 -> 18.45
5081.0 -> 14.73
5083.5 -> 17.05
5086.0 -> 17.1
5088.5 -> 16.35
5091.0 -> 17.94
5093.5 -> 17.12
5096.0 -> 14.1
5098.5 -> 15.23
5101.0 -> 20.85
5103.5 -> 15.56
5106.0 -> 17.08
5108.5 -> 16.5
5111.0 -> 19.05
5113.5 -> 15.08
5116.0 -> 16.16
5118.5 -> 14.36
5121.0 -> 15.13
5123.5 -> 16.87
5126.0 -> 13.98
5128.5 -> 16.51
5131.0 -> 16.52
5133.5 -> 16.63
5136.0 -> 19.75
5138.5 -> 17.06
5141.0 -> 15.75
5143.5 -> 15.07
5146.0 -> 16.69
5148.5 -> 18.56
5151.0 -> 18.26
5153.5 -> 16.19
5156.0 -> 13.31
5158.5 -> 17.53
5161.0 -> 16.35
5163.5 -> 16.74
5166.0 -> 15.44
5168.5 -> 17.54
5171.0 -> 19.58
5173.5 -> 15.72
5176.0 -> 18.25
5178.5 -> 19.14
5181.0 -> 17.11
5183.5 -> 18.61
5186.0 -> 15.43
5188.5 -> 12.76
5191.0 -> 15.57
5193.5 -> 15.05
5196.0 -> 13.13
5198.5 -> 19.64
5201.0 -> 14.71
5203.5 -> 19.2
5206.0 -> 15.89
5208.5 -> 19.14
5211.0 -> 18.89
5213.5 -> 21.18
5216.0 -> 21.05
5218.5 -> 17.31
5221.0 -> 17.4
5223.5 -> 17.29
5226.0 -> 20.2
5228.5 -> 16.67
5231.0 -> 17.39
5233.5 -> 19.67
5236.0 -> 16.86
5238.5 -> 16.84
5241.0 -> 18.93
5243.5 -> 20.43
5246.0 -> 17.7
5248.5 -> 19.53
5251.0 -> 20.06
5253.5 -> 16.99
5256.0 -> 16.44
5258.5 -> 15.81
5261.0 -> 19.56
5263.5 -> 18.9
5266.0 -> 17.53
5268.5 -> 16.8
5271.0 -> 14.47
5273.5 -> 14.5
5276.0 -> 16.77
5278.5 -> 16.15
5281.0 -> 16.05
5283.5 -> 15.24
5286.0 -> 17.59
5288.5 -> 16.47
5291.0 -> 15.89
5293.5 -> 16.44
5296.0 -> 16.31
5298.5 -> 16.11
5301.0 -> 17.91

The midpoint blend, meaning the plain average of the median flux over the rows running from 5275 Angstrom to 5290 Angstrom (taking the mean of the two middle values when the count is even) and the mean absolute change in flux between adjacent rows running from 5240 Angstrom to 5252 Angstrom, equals 9.0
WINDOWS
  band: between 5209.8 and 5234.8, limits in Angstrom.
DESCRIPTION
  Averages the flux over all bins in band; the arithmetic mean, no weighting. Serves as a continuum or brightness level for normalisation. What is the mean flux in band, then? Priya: 18.7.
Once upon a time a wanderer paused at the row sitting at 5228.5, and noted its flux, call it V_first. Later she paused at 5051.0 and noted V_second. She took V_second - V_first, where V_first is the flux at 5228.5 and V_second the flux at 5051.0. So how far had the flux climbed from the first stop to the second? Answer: -3.5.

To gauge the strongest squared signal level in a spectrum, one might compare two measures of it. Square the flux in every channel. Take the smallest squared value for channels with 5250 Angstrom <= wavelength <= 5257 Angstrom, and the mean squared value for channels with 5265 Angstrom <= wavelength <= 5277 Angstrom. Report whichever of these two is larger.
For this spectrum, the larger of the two 270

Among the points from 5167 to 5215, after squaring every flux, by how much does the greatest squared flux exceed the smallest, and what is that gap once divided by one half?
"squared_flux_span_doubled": 572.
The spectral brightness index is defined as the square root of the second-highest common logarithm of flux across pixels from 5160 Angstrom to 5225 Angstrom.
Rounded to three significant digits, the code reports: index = 1.15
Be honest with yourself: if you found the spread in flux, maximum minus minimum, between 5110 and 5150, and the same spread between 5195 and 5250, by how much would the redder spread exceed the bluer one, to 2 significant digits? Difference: 2.3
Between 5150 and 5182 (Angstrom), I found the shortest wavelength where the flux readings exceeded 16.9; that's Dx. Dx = 5151.0 Angstrom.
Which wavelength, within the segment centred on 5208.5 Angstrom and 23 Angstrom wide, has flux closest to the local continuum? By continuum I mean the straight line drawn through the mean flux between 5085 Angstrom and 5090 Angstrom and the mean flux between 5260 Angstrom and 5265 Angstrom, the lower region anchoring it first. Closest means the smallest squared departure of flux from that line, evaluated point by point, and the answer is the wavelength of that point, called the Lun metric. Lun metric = 5211.0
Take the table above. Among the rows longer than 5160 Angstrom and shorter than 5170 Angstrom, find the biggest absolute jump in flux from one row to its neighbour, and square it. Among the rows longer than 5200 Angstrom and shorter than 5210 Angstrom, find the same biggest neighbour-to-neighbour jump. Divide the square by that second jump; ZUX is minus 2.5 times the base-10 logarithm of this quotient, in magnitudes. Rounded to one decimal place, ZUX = 0.0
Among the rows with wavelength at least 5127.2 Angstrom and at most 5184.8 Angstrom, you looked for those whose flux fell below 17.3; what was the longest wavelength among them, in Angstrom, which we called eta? 5181.0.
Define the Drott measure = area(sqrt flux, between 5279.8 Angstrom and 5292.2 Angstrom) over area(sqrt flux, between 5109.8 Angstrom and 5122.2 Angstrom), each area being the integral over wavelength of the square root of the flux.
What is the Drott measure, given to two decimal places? 1.01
